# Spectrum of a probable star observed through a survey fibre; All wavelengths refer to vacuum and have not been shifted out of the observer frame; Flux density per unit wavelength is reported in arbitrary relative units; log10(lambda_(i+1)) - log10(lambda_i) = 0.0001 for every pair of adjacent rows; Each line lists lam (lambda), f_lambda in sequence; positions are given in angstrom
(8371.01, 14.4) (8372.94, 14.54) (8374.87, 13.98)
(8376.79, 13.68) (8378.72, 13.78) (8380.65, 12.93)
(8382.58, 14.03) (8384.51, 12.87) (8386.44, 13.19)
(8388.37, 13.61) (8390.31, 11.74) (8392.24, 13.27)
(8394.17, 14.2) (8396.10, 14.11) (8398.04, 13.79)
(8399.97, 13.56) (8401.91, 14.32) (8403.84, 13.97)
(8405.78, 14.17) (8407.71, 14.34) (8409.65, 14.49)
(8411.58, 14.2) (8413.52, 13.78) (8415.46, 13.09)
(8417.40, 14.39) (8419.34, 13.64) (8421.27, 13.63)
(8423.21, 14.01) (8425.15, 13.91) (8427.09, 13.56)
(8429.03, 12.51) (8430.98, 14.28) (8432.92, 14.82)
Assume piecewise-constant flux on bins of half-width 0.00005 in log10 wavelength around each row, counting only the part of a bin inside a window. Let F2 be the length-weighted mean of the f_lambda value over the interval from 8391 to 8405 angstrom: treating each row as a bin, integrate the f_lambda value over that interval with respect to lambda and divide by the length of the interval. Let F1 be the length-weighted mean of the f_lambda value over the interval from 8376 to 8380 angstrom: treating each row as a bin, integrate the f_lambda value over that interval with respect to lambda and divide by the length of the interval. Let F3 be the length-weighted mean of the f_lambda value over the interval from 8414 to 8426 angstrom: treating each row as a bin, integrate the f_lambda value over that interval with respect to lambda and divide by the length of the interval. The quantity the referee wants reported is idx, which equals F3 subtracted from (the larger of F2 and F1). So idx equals 0.1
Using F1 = 13.7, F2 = 13.8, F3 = 13.8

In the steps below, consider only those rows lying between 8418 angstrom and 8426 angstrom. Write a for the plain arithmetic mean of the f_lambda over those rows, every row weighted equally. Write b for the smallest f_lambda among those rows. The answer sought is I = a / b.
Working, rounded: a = 13.8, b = 13.63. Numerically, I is 1.01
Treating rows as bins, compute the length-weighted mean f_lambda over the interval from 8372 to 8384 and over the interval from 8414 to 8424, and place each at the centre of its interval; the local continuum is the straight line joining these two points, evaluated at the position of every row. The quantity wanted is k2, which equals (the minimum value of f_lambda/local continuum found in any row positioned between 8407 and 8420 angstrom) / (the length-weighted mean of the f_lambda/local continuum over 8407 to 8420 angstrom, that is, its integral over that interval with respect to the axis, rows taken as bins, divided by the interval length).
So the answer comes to 0.936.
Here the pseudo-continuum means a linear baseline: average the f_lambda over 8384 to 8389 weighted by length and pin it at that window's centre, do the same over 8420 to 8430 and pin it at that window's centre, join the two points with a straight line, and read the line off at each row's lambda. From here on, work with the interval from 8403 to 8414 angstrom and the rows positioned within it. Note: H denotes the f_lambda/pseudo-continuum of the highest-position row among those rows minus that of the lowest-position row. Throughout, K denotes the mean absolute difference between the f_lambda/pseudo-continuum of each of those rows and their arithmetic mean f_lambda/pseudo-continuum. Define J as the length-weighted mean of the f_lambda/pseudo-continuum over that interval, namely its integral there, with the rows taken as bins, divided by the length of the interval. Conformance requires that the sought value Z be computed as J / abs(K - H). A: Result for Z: 31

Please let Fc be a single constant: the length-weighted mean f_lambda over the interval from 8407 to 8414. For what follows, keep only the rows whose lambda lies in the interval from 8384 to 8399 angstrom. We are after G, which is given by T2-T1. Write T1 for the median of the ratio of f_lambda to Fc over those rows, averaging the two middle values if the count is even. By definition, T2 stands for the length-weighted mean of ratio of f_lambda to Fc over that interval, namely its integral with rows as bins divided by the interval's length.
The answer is -0.006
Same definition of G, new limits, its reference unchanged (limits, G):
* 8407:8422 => -0.003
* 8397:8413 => -0.006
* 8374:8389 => -0.009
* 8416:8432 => -0.004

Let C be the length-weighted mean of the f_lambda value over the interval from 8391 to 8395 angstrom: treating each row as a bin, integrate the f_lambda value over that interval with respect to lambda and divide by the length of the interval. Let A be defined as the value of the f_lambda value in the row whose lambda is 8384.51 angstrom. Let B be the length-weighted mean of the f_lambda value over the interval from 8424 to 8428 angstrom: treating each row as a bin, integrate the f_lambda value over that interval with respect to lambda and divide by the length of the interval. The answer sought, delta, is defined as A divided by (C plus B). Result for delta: 0.47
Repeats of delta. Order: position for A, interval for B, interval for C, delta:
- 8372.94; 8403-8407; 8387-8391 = 0.54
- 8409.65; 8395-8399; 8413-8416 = 0.53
